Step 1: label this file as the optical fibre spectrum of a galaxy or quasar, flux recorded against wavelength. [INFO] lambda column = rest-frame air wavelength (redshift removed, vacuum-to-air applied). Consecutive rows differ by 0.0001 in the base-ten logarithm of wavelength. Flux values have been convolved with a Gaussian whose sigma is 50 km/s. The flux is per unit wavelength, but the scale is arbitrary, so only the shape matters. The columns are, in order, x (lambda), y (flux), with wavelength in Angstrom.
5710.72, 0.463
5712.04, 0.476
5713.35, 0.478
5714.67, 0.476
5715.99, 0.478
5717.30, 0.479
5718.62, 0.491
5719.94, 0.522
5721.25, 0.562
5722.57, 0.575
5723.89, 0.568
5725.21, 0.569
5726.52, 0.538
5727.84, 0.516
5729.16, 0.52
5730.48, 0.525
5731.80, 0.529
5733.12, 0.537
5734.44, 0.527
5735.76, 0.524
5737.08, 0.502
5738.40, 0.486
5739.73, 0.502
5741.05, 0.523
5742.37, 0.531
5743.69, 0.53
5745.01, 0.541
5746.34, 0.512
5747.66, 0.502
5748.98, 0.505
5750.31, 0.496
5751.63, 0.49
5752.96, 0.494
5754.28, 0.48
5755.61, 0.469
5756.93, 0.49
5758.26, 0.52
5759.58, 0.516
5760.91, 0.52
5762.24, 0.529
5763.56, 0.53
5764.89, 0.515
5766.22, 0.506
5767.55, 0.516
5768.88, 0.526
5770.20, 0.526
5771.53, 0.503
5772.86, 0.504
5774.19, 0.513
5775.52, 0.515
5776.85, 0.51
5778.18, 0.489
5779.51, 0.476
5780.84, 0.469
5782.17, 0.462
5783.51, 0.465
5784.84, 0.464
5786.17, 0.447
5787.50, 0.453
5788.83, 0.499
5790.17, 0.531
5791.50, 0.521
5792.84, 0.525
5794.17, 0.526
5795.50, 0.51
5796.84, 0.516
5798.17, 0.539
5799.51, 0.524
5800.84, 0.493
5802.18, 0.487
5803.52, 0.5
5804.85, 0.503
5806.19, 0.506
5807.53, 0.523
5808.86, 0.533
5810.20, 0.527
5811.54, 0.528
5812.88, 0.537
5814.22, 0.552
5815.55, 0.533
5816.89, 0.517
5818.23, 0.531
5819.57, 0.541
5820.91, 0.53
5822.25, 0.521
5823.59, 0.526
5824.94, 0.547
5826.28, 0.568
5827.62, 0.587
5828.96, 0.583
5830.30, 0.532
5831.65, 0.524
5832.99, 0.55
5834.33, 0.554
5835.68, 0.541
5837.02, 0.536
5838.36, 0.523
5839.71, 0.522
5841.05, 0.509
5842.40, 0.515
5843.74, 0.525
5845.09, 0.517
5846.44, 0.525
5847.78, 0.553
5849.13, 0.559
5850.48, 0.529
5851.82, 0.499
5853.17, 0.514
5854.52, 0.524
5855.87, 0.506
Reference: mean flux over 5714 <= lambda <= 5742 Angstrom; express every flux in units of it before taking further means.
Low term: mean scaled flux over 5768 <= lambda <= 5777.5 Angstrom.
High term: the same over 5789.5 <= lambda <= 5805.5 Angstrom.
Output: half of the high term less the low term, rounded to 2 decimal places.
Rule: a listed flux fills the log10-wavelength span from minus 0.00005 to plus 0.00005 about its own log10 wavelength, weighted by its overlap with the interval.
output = 0.00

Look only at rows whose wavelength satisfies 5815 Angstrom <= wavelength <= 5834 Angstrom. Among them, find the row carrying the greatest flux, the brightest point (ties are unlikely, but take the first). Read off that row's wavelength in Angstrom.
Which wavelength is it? 5827.62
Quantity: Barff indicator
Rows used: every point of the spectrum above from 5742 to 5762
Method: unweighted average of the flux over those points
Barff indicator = 0.506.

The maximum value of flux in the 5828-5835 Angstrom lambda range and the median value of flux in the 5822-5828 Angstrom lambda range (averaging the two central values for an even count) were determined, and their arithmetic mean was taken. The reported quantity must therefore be 0.565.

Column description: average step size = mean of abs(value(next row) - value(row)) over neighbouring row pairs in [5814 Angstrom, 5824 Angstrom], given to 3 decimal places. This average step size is 0.012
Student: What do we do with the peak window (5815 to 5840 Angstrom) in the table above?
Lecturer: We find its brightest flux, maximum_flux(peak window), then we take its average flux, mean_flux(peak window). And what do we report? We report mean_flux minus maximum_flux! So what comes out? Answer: -0.047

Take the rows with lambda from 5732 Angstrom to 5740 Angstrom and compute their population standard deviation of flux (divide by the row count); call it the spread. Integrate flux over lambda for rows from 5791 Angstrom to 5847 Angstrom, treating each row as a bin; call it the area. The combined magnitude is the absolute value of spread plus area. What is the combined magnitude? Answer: 30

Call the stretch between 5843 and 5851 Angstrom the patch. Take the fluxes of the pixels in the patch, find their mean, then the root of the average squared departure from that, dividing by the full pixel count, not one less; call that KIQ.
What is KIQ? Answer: 0.016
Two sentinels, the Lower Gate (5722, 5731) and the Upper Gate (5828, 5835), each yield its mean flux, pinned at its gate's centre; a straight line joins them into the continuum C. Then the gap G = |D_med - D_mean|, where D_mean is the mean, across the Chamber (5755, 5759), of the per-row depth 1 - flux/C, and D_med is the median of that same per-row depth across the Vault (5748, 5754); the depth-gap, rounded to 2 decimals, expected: 0.00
